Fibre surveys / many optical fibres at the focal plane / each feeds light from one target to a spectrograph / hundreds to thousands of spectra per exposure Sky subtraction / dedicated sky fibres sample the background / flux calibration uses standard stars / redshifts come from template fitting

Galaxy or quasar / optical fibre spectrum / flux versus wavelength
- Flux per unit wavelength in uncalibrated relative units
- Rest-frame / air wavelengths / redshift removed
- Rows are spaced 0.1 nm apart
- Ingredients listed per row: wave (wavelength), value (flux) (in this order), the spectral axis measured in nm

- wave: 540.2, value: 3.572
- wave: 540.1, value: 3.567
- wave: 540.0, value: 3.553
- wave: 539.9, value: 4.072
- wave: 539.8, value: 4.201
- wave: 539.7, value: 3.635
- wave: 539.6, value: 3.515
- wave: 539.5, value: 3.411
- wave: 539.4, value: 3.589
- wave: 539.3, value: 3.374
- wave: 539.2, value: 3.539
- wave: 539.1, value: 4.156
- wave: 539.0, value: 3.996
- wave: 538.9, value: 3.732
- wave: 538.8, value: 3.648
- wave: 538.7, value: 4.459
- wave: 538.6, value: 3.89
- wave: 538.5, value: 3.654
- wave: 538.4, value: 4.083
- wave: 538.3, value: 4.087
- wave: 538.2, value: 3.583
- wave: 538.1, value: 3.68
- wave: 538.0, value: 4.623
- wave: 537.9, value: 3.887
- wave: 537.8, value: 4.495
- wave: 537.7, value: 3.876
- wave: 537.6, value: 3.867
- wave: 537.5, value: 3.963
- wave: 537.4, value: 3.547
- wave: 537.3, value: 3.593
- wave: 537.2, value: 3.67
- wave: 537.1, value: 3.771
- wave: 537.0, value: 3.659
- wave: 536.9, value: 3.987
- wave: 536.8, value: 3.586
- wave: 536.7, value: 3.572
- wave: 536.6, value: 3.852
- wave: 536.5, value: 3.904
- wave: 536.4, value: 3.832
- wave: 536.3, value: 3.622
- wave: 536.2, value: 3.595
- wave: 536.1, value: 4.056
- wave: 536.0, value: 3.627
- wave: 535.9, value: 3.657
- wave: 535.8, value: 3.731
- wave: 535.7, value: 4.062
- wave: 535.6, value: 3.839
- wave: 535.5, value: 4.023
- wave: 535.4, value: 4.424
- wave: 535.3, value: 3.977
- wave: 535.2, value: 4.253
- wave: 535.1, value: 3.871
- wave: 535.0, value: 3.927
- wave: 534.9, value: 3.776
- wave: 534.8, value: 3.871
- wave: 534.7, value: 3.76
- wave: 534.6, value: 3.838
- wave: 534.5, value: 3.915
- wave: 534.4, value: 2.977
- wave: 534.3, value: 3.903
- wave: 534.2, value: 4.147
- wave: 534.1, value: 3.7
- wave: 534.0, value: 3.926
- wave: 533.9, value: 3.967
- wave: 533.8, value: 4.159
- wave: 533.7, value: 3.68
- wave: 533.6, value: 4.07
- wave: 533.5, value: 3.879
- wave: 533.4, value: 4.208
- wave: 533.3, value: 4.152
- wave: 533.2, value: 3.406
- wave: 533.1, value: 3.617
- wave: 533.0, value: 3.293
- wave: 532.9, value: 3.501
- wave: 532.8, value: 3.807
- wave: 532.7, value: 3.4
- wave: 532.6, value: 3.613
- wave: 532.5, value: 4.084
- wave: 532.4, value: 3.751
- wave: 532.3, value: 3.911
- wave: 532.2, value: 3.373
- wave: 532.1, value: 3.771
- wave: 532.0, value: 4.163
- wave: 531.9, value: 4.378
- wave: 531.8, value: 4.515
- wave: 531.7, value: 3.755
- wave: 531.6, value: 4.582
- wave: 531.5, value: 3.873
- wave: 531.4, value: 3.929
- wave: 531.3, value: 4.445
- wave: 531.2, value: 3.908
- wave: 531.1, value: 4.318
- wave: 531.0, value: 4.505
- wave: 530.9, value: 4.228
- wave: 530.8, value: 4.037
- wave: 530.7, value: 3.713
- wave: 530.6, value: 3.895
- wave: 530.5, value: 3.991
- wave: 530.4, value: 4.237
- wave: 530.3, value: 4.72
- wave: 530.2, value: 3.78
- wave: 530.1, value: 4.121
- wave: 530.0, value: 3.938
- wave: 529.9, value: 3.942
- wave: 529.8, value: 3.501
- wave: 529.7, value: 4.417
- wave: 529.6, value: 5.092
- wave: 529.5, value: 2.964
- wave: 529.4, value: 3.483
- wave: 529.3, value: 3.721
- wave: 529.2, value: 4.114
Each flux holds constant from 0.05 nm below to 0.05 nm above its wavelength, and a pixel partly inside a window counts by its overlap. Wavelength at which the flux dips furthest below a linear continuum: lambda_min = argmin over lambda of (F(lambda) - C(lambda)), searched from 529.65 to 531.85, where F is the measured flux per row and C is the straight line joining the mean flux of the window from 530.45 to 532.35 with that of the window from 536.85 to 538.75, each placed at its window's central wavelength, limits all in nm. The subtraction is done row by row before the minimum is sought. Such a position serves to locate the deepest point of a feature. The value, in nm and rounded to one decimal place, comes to 529.8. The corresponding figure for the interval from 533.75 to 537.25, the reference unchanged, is 534.4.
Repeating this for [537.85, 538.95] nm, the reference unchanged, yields 538.2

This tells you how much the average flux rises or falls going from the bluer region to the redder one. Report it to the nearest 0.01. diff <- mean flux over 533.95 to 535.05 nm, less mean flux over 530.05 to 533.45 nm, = -0.18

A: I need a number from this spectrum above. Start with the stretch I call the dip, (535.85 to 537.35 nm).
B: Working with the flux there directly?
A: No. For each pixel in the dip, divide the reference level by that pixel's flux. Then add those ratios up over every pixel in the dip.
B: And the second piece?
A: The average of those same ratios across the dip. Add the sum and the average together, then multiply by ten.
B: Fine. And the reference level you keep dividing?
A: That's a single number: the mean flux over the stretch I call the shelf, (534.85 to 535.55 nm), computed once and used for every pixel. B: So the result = 173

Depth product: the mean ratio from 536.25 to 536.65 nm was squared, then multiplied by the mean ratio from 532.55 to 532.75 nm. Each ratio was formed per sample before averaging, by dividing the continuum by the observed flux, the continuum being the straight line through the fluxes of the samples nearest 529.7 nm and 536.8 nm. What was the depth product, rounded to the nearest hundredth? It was 1.06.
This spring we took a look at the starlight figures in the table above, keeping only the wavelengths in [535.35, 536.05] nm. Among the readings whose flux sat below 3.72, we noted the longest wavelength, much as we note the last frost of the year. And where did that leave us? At 536.0 nm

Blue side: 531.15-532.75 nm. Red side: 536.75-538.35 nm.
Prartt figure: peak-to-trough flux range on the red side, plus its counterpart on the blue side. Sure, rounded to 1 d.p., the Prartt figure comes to 2.3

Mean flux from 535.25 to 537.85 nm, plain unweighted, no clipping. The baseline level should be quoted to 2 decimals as 3.84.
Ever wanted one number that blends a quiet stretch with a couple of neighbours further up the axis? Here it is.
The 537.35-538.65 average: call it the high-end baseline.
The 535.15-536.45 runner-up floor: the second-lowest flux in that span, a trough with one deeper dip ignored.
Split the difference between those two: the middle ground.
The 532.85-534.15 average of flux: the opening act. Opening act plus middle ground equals 7.59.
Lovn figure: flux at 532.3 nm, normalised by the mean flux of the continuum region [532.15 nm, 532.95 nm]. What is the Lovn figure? 1.06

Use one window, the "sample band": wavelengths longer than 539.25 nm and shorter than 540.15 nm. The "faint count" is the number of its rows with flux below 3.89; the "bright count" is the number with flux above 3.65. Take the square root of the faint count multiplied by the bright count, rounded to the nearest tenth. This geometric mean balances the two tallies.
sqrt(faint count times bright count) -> 3.7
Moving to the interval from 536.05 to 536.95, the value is 5.5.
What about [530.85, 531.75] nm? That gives 4.2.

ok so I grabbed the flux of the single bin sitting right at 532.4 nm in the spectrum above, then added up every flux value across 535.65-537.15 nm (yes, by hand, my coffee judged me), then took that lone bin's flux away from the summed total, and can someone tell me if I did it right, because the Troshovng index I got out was 52.8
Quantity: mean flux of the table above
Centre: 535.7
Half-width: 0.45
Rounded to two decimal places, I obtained 3.93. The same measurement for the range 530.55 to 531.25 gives 4.09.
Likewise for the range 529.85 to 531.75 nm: 4.10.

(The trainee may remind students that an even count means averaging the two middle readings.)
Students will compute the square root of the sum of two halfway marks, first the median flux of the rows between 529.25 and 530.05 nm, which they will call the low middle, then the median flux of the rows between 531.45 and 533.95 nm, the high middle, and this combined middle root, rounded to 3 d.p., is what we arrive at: 2.775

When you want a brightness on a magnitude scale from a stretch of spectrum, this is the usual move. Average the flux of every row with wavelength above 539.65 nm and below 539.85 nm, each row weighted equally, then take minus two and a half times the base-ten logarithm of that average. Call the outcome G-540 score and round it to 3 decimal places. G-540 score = -1.483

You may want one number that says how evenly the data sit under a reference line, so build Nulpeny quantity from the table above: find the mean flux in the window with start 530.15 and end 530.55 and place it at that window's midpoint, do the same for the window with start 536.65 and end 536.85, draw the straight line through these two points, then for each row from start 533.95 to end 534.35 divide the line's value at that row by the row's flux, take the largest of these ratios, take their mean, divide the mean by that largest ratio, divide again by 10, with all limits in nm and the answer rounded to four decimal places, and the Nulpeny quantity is 0.0945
